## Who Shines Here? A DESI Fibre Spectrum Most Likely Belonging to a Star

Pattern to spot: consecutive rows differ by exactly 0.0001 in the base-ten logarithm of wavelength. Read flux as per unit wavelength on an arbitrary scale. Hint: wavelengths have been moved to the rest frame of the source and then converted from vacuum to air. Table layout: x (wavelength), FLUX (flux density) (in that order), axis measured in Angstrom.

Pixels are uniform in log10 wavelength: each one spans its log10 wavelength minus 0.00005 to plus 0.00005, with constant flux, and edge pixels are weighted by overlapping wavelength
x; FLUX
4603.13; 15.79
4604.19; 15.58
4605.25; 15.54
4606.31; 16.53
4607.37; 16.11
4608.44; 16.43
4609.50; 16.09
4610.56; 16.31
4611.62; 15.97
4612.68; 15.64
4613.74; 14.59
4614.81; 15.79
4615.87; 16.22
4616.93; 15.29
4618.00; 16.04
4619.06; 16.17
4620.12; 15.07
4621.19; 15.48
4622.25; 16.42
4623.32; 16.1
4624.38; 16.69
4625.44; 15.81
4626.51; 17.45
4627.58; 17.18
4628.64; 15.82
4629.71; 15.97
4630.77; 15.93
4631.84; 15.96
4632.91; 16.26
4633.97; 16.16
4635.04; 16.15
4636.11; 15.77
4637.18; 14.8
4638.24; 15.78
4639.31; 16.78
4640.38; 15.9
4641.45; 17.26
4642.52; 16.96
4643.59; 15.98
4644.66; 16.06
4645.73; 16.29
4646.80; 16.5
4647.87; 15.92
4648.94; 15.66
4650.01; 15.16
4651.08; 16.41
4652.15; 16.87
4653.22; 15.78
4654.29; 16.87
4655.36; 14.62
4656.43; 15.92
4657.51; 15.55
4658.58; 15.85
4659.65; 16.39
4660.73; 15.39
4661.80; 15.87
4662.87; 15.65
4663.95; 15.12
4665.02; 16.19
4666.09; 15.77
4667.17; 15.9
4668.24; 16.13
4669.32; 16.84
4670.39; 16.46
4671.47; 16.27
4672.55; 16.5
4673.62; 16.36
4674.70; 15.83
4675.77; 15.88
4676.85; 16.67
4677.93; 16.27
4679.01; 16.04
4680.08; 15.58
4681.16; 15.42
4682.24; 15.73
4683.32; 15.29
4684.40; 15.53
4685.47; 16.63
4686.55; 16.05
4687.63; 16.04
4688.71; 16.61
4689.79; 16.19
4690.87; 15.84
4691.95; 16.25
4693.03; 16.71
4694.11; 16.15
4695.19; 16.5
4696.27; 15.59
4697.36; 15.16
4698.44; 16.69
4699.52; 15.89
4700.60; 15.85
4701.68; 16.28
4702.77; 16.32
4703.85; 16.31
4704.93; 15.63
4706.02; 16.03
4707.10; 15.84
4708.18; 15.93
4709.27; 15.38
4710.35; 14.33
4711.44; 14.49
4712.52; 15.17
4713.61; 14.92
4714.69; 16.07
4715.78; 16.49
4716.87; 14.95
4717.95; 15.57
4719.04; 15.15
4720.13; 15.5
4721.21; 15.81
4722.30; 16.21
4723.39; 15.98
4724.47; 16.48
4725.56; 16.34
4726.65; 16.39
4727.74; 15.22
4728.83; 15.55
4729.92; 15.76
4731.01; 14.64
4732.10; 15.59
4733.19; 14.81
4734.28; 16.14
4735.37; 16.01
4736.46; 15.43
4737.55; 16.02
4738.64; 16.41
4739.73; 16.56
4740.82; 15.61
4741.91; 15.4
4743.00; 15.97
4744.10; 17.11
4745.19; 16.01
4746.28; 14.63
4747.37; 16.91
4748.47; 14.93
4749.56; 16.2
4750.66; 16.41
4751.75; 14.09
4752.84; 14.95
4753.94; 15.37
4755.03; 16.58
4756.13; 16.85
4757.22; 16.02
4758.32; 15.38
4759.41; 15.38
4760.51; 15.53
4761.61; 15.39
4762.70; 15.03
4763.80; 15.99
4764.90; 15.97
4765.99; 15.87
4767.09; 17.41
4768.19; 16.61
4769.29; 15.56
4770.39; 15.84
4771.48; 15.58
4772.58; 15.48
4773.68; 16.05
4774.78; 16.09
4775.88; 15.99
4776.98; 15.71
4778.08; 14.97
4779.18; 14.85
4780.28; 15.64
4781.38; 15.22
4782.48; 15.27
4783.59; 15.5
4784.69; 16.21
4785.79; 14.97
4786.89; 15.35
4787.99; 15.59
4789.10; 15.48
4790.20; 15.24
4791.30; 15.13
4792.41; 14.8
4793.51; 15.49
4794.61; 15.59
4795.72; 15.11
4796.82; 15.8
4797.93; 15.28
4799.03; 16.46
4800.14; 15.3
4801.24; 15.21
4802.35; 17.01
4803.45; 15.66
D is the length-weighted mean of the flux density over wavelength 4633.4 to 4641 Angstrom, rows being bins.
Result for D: 15.93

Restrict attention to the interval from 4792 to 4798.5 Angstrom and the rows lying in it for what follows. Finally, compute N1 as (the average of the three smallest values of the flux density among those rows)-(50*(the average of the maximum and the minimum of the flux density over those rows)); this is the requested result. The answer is -750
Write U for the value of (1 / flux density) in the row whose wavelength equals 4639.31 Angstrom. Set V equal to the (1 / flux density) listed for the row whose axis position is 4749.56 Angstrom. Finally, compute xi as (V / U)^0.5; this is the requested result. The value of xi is 1.02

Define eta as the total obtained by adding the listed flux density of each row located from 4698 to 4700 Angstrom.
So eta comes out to 32.6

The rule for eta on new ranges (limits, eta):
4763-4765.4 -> 32.0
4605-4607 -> 32.1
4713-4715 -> 31.0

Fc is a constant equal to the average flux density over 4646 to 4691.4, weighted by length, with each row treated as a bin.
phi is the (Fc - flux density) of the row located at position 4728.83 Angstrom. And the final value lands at 0.44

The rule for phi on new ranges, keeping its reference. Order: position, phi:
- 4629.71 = 0.02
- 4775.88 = 0.00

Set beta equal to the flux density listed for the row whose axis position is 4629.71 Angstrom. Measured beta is 15.97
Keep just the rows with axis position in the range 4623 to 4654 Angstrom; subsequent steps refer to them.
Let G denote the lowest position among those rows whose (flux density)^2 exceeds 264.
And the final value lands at 4624.38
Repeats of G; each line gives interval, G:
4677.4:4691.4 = 4677.93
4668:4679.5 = 4669.32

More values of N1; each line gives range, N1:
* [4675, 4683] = -787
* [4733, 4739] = -765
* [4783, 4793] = -760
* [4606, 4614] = -763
